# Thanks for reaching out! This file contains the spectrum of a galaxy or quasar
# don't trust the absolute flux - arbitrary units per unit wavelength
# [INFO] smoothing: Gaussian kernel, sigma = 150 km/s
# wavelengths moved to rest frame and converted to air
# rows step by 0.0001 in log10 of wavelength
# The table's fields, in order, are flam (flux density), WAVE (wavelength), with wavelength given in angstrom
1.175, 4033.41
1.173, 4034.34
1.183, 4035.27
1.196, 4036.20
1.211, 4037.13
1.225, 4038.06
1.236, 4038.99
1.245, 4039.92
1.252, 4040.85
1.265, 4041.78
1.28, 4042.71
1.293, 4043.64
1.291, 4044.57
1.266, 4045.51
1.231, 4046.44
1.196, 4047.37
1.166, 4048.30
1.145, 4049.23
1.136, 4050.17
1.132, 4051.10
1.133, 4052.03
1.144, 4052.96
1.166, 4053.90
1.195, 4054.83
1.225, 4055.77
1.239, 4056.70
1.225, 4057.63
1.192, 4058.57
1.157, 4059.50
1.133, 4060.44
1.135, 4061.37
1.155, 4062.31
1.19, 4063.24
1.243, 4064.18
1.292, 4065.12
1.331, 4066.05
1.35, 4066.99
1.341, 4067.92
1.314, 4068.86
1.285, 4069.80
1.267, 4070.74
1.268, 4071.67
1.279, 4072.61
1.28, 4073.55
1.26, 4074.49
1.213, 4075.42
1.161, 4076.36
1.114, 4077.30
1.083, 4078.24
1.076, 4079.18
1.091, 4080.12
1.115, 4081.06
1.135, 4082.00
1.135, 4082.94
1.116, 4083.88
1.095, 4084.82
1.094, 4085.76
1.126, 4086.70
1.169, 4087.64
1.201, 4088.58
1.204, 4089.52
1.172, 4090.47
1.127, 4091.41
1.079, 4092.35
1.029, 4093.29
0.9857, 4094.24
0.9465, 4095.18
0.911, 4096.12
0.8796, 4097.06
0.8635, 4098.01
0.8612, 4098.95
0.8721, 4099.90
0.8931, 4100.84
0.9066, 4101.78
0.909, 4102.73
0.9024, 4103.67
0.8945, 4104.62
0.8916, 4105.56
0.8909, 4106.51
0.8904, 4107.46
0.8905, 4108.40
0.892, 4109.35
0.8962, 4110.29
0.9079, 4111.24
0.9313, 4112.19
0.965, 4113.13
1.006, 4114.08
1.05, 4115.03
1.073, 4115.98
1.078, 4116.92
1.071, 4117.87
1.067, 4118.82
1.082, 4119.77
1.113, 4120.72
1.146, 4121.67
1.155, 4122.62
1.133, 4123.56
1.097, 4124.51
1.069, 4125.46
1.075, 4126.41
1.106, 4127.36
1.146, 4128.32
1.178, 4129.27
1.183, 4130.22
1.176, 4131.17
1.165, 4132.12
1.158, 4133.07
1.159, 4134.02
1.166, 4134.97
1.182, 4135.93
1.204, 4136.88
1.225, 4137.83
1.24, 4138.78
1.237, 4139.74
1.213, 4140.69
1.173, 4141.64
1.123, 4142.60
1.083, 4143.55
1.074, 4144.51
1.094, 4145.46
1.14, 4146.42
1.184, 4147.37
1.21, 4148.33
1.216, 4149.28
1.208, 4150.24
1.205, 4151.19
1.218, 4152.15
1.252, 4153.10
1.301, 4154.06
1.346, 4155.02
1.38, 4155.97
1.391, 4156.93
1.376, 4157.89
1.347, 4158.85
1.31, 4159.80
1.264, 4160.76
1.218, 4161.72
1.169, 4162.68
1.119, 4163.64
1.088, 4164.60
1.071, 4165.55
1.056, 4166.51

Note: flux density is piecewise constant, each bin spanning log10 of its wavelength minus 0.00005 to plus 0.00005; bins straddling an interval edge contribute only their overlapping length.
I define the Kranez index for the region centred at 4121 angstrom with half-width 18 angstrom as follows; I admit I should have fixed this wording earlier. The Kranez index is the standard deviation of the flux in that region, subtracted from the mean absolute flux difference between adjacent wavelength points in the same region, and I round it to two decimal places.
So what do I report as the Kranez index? -0.10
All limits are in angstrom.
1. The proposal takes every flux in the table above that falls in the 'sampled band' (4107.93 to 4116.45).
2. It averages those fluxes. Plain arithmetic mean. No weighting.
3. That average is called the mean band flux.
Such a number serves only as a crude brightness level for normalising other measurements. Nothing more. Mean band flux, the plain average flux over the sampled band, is 0.96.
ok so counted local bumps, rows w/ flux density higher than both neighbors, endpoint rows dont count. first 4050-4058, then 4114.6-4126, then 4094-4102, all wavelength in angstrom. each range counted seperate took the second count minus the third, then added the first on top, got 3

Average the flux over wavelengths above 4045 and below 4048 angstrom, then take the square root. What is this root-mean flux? 1.11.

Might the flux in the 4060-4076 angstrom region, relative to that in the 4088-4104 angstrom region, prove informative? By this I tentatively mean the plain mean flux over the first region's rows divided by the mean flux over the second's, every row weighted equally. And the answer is 1.27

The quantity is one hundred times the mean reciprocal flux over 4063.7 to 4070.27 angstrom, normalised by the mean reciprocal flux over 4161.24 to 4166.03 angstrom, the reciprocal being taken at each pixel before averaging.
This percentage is 86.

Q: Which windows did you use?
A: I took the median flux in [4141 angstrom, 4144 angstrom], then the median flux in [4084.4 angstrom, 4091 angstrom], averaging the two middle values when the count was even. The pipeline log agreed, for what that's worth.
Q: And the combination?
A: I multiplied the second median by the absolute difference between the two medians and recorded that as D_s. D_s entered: 0.054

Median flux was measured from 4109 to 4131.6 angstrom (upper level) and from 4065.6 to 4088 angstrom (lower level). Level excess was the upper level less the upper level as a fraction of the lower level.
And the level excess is 0.15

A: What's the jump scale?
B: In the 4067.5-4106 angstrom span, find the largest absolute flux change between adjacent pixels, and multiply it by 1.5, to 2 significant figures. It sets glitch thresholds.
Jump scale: 0.078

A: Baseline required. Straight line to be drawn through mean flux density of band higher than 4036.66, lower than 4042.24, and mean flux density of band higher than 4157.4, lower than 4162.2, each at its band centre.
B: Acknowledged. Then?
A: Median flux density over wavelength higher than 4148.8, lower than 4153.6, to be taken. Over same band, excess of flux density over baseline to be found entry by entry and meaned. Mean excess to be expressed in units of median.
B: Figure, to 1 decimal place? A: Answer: -0.1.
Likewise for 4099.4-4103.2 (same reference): -0.4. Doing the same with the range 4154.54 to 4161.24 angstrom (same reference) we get 0.0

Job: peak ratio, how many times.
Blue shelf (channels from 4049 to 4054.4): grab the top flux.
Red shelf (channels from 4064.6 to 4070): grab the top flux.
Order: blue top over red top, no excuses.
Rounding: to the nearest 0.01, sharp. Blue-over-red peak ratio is 0.86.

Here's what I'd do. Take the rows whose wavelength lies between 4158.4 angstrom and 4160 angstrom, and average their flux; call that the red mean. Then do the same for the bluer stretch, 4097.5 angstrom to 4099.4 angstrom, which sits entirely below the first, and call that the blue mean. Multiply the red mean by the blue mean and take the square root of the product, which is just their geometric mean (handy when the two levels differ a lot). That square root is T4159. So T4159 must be 1.07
